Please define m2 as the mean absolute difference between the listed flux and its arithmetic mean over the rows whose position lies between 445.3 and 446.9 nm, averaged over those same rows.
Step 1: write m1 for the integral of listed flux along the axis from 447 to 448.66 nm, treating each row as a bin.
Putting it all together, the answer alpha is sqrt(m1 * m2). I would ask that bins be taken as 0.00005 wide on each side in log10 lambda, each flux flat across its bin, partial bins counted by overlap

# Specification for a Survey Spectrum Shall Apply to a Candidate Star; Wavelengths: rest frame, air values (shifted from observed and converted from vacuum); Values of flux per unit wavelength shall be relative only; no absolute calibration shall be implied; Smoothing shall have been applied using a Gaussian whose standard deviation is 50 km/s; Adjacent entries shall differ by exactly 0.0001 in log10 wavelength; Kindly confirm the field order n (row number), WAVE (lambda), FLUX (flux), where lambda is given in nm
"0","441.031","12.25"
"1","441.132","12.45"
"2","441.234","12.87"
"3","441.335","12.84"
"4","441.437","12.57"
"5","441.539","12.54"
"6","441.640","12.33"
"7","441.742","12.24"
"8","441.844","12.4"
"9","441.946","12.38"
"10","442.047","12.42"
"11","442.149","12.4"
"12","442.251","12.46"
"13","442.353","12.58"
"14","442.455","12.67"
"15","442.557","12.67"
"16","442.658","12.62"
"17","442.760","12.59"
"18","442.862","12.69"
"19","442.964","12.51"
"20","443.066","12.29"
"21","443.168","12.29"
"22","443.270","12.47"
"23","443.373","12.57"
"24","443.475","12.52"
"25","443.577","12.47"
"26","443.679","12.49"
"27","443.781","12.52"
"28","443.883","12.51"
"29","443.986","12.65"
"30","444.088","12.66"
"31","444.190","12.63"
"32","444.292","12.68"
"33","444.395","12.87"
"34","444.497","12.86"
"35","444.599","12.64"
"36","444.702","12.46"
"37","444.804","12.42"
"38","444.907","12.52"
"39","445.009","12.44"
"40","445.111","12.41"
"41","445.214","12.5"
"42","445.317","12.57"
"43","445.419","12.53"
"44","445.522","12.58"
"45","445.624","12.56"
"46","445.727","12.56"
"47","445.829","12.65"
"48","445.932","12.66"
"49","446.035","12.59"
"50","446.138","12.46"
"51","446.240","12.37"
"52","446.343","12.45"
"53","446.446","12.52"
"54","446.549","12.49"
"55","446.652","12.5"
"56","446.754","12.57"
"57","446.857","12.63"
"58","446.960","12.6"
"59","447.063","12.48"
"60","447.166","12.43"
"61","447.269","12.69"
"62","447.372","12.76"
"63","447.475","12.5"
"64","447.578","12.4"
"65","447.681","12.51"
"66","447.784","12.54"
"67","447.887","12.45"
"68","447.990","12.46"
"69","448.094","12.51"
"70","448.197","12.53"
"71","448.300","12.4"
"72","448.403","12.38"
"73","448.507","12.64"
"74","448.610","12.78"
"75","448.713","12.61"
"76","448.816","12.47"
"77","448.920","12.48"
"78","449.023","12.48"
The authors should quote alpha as 1.12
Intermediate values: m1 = 20.8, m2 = 0.06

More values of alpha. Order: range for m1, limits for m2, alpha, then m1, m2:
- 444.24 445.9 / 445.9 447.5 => 1.35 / 20.9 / 0.09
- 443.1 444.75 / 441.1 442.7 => 1.72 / 20.7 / 0.14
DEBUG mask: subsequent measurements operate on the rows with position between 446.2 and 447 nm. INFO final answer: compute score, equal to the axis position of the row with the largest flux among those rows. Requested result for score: 446.857 nm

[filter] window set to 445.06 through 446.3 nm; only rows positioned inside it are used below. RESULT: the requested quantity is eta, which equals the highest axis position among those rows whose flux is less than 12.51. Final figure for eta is 446.240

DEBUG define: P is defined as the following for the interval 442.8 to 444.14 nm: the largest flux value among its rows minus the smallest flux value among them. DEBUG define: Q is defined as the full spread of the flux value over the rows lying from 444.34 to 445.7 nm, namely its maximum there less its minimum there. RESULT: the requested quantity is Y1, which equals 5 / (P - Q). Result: -83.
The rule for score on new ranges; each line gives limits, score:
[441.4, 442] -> 441.437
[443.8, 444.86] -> 444.395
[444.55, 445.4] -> 444.599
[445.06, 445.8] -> 445.522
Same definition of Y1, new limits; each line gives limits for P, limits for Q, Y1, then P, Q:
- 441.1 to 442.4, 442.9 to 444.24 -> 19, 0.63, 0.37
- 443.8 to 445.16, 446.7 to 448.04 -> 50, 0.46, 0.36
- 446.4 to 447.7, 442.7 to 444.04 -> -125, 0.36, 0.40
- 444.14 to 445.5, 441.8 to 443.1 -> 83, 0.46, 0.40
